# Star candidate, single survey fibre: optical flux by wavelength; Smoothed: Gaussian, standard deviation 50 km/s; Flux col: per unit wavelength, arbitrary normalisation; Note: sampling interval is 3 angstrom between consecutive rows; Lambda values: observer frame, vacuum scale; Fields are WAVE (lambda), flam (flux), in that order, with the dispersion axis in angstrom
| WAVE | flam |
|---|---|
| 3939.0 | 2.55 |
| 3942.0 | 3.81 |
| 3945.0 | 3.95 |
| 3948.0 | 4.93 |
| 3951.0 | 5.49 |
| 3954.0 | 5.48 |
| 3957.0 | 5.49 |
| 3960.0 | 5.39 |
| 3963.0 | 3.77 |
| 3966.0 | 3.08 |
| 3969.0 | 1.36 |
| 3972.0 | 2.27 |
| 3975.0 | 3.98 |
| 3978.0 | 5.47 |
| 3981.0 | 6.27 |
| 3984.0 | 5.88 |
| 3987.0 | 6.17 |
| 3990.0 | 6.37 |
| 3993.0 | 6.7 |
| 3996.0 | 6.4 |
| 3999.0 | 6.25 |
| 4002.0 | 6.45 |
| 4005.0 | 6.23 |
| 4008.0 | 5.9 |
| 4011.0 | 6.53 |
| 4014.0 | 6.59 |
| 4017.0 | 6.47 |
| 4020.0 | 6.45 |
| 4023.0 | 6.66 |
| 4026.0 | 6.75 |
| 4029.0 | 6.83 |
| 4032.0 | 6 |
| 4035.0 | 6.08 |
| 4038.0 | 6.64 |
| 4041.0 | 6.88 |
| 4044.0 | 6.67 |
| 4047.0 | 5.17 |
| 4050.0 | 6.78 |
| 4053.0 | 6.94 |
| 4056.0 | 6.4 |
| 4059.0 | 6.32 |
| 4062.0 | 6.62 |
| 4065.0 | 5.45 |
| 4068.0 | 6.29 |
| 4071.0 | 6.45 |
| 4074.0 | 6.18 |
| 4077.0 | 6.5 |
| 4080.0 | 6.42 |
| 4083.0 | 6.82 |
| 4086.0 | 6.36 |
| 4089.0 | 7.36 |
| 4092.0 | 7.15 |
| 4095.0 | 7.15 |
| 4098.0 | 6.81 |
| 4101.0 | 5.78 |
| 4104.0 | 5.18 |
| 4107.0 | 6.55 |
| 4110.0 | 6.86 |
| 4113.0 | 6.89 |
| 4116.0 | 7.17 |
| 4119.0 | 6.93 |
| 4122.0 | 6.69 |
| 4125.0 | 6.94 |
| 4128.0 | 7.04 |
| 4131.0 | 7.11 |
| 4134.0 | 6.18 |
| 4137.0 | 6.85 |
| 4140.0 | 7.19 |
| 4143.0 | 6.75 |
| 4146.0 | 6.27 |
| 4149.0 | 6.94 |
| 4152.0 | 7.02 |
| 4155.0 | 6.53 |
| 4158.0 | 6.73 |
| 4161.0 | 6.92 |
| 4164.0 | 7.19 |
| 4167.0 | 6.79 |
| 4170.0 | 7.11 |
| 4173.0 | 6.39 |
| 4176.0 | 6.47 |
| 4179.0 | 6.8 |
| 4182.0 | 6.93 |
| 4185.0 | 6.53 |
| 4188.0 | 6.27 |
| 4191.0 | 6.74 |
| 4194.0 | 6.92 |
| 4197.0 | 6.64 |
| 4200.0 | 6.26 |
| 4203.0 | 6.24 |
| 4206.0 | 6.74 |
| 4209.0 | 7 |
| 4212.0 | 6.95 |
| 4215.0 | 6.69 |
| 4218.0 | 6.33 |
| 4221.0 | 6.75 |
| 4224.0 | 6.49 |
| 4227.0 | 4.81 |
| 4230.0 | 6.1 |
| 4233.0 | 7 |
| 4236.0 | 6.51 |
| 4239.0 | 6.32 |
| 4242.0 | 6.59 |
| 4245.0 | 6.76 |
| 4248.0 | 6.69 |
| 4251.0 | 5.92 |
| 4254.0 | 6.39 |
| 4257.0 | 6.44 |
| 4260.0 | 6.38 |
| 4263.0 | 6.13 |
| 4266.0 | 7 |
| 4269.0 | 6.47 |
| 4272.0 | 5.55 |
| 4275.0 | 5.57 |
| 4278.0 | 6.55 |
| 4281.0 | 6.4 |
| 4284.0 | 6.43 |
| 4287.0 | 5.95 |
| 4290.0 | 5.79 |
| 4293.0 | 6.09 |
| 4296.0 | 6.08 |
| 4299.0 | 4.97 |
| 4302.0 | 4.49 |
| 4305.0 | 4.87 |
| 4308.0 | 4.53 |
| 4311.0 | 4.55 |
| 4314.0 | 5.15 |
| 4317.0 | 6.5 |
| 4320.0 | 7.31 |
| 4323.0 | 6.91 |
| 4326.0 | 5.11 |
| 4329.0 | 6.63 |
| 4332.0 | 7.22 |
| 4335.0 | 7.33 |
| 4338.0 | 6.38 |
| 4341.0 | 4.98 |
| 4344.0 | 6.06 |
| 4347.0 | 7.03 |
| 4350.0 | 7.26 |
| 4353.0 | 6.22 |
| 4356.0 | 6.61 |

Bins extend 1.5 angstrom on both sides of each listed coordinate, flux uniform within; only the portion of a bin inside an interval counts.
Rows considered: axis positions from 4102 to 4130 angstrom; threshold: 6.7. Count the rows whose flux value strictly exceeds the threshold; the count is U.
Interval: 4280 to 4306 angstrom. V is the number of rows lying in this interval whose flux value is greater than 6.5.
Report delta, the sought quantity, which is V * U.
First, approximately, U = 6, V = 0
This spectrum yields 0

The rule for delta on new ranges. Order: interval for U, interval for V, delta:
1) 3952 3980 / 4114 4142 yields 0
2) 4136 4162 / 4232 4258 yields 35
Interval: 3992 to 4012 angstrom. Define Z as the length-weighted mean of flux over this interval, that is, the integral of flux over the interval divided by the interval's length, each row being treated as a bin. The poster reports 6.34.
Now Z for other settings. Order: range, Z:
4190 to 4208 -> 6.60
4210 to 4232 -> 6.33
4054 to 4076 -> 6.27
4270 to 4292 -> 6.05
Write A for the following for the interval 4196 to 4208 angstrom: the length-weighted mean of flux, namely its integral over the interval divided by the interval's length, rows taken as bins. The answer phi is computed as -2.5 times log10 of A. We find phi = -2.03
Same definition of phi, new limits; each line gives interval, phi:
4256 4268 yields -2.03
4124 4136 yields -2.08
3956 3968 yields -1.57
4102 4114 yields -2.00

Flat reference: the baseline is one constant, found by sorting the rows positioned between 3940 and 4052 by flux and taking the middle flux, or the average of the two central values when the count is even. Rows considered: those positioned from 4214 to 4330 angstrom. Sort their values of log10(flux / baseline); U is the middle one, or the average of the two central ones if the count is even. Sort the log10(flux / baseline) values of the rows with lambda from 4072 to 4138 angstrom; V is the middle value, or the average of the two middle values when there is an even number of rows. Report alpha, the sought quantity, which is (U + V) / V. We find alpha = 1.3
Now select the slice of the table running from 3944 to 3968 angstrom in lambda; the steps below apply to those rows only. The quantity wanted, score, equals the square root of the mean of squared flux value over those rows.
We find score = 4.78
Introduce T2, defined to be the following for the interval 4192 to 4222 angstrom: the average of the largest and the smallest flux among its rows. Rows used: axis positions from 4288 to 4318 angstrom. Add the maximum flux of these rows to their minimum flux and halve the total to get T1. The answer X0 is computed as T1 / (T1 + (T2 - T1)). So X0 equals 0.83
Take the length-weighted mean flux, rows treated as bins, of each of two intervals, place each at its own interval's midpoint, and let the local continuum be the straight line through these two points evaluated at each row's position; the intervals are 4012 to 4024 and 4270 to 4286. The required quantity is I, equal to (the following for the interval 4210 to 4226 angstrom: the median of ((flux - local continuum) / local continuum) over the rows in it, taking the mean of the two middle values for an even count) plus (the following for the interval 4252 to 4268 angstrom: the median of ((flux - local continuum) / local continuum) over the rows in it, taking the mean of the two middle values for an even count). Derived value 0.12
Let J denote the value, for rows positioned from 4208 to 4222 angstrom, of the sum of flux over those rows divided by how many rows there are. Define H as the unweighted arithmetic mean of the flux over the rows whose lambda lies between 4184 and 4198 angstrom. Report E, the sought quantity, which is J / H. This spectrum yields 1.02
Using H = 6.6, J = 6.74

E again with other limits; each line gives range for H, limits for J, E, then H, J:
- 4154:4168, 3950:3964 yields 0.75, 6.8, 5.12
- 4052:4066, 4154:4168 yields 1.08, 6.3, 6.83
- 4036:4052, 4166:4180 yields 1.04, 6.4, 6.71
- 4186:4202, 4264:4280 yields 0.95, 6.6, 6.23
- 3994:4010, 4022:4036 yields 1.03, 6.2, 6.46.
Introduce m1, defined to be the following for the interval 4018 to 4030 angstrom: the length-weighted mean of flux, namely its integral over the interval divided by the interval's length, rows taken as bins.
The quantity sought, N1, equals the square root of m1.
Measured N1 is 2.58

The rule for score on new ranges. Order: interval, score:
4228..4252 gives 6.49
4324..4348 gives 6.40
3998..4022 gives 6.36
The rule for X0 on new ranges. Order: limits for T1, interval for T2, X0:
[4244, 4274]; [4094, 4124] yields 1.02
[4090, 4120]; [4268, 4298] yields 1.02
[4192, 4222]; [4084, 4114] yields 1.06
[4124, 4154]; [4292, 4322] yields 1.13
